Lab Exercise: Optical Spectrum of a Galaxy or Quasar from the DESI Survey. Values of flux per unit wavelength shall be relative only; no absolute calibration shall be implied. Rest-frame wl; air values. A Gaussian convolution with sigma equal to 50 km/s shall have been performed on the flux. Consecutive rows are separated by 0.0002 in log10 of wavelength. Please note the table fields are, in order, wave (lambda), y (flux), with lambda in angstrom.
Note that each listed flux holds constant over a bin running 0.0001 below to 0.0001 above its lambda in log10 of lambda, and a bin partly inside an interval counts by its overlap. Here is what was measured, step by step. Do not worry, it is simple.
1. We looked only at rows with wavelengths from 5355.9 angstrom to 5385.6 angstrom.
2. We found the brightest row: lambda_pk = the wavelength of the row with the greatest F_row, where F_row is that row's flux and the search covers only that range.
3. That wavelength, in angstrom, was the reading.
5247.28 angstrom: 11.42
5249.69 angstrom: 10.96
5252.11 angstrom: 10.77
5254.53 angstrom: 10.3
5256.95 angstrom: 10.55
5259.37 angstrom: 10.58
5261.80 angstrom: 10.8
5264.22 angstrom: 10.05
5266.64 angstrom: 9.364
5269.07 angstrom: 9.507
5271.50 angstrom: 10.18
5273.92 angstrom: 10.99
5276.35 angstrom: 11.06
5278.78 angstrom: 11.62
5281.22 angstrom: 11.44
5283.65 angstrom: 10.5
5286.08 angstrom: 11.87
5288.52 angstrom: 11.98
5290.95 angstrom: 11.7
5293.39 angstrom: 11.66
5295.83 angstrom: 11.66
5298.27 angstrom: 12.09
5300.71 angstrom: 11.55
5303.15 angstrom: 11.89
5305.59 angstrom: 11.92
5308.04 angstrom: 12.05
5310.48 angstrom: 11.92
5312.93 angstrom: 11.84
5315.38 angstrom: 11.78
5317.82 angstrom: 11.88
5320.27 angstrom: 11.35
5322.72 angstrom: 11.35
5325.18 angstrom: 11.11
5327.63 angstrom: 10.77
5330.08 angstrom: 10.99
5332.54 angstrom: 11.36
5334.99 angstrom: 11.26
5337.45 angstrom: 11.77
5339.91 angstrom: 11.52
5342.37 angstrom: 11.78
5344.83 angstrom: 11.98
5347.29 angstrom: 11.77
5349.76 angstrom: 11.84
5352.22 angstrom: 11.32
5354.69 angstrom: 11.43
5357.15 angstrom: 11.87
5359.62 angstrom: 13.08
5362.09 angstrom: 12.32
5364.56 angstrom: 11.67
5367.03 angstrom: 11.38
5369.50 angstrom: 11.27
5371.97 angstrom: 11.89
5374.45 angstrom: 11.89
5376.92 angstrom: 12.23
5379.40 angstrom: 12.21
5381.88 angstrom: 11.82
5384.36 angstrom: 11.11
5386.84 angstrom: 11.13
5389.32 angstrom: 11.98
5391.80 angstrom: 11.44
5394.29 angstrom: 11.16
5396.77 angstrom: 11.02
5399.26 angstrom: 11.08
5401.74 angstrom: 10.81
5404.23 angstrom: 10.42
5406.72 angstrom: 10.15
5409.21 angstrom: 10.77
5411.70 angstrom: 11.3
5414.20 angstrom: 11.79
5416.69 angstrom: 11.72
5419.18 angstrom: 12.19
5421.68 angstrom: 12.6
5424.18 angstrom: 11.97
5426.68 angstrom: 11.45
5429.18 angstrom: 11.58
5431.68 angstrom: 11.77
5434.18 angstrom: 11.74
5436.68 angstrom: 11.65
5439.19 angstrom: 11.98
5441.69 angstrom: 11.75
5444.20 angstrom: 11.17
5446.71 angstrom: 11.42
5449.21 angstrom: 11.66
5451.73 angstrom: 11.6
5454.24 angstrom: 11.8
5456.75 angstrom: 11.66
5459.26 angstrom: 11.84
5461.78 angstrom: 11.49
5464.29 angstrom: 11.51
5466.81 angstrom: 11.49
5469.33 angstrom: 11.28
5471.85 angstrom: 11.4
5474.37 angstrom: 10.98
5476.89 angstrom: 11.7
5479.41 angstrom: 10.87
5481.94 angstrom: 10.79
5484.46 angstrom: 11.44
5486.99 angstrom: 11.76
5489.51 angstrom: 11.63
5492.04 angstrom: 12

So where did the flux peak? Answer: 5359.62 angstrom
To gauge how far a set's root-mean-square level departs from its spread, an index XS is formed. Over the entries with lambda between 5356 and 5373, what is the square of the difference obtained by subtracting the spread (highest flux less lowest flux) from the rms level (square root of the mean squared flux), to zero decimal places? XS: 103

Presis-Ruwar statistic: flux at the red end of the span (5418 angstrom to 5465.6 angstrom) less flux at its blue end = -0.68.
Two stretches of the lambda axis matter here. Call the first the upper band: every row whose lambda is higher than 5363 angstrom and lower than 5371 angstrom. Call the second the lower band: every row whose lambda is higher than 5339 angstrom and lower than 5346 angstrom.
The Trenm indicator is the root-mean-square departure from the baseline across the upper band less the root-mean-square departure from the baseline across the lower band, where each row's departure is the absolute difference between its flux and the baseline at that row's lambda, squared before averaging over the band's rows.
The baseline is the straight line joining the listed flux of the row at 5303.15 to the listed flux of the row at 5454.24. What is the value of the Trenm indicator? 0.23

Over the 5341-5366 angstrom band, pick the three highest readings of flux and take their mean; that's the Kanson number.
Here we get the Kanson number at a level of 12.5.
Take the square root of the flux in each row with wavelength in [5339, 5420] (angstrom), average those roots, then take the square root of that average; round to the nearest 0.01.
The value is 1.84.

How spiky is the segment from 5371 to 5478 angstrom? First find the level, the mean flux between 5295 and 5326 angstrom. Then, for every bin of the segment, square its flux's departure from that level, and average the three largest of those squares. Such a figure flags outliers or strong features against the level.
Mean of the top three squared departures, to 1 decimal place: 1.7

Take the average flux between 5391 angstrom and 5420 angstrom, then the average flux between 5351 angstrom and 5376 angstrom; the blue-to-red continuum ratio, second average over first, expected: 1.06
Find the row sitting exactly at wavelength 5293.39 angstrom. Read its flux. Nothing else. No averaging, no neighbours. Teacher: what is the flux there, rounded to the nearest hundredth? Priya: 11.66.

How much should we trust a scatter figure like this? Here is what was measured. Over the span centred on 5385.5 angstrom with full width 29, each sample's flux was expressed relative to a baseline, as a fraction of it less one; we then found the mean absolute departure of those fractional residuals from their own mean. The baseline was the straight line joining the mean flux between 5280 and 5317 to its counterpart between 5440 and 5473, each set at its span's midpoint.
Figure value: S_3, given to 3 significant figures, 0.0358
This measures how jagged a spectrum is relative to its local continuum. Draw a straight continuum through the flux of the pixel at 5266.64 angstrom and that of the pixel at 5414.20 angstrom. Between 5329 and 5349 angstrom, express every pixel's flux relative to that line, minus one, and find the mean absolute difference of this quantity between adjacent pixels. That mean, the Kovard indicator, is 0.025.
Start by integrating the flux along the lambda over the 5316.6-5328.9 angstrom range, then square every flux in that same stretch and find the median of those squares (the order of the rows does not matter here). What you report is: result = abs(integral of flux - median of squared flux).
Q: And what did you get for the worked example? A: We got 10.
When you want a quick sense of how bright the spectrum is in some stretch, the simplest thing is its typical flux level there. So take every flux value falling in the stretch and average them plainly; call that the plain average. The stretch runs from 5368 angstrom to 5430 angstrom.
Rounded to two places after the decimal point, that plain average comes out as 11.48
